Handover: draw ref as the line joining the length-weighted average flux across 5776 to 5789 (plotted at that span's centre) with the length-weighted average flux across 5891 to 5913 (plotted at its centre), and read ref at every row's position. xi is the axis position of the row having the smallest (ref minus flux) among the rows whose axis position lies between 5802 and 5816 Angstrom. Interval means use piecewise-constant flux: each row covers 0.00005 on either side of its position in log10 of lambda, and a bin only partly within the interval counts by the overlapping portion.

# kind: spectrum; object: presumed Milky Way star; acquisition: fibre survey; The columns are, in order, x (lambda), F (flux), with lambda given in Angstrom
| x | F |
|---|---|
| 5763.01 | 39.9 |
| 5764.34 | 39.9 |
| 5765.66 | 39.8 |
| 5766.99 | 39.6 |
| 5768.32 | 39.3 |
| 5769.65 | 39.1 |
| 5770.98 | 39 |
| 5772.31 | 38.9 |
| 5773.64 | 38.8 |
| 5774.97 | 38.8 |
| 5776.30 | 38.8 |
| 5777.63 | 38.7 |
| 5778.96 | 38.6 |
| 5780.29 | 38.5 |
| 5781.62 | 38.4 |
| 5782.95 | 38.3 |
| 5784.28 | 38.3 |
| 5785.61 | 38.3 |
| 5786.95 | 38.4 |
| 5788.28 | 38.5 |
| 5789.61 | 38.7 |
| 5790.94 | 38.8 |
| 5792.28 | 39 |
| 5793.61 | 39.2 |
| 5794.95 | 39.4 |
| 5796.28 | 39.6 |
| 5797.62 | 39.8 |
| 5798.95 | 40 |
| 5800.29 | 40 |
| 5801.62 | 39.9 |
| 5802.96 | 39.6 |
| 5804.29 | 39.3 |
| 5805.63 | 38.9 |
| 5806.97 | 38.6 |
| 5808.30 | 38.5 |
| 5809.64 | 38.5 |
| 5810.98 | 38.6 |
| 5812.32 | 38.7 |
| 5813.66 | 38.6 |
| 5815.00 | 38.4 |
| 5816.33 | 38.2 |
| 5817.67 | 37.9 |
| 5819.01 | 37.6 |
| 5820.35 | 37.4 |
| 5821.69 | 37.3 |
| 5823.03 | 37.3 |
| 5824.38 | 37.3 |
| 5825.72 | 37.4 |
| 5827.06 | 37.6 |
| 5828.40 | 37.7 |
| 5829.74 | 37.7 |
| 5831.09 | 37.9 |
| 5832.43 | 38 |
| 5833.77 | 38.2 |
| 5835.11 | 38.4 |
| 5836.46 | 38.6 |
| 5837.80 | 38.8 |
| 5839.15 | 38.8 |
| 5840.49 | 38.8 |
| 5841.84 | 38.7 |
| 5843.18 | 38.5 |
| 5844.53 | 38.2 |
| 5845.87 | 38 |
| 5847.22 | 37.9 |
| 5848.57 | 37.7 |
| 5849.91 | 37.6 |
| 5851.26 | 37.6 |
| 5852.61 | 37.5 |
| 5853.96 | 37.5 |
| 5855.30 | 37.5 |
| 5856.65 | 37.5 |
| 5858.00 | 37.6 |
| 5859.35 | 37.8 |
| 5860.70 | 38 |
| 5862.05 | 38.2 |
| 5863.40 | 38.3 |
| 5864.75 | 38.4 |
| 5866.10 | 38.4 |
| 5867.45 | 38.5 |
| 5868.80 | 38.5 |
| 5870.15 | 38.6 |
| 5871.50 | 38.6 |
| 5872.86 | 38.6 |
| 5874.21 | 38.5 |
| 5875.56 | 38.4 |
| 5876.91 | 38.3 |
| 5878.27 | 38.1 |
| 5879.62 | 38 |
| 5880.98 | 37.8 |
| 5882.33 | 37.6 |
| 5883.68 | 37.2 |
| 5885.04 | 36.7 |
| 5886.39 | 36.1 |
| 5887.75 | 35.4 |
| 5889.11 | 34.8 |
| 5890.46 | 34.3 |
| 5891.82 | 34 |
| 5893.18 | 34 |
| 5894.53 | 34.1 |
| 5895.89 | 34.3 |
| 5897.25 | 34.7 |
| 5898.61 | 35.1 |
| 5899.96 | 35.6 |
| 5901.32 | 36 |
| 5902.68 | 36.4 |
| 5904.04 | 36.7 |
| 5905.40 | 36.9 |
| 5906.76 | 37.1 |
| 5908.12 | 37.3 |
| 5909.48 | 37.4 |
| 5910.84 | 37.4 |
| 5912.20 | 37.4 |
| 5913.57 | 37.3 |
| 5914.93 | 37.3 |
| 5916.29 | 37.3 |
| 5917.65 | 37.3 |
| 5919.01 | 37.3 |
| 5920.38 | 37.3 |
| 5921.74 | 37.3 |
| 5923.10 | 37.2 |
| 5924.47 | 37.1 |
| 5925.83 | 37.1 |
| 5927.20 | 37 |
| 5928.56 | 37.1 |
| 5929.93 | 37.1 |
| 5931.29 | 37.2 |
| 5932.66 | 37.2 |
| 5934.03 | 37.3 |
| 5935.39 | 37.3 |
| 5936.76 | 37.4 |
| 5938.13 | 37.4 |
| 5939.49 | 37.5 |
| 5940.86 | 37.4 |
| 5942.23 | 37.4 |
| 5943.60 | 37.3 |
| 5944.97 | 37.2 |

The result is 5802.96 Angstrom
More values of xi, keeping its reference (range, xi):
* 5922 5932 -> 5931.29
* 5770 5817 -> 5800.29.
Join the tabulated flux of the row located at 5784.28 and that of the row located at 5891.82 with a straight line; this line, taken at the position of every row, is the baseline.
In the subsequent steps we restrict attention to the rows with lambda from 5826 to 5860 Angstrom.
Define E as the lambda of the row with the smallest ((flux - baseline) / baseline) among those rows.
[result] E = 5827.06 Angstrom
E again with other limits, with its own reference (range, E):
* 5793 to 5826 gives 5821.69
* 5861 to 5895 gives 5891.82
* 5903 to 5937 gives 5904.04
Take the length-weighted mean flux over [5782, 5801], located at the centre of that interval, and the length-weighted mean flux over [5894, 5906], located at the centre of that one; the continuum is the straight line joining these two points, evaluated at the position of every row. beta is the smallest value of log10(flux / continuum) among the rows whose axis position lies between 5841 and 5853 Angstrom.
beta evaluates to 0.005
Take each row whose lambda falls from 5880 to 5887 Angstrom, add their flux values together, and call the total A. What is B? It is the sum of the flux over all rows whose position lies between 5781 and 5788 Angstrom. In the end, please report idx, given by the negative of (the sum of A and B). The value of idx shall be -377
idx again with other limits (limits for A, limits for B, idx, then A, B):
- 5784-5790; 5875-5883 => -420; 192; 228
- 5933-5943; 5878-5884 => -450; 262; 189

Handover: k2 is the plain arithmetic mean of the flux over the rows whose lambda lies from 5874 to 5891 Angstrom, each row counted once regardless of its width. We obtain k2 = 37.0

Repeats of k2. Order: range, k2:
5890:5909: 35.5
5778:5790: 38.4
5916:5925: 37.3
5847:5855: 37.6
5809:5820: 38.3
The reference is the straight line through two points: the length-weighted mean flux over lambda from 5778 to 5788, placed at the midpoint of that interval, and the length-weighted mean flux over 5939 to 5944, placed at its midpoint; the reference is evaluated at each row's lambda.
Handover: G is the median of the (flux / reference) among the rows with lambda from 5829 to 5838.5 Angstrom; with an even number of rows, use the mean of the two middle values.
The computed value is 1.00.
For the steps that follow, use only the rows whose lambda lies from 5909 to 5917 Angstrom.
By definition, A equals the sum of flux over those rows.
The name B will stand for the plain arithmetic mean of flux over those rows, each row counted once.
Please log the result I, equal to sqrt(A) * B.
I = 559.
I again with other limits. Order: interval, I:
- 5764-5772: 607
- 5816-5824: 565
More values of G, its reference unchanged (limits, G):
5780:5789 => 1.00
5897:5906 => 0.96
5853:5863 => 0.99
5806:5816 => 1.01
